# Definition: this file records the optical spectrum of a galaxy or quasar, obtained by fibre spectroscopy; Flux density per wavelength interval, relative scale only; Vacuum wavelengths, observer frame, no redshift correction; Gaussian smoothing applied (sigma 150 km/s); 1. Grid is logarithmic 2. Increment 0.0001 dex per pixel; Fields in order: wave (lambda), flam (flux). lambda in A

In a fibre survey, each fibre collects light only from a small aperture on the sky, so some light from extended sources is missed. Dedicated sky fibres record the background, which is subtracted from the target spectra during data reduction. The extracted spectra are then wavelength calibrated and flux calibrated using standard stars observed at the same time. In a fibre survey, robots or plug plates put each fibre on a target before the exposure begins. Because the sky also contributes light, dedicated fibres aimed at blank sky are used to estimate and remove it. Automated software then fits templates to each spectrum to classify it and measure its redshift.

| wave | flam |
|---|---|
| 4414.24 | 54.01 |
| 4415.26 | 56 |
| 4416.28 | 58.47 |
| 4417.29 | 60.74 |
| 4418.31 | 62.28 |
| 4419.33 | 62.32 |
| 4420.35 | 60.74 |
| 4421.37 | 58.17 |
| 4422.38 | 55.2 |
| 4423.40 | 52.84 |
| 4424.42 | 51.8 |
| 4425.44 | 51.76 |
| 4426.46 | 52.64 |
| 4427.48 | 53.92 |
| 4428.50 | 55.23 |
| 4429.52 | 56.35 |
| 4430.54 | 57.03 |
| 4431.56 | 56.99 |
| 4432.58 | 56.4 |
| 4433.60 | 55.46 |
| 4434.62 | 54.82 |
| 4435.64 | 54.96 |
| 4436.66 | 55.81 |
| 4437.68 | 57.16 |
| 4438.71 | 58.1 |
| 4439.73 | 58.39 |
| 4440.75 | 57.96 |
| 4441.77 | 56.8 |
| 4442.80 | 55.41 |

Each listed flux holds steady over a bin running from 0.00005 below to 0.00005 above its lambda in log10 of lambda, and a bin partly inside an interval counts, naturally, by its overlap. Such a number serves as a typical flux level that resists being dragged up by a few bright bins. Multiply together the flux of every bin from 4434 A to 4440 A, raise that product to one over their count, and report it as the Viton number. 56.5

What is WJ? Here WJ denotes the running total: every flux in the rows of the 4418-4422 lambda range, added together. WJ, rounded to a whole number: 244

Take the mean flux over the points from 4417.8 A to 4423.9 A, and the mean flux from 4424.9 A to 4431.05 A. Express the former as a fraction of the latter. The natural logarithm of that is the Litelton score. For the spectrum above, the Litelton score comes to 0.07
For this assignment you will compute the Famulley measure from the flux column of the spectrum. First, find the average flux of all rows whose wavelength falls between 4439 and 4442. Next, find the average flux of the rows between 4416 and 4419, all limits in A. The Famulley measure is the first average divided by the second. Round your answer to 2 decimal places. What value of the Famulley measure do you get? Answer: 0.95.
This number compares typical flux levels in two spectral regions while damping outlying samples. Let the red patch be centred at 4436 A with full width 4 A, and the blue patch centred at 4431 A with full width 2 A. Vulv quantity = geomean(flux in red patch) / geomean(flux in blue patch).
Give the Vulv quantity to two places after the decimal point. 0.98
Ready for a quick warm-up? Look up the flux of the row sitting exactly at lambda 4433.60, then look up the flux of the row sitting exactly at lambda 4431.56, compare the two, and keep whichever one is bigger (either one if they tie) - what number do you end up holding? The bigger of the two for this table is 57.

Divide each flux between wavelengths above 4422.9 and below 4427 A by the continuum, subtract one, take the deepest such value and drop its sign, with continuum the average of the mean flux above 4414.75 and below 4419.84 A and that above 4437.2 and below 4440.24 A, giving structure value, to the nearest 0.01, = 0.12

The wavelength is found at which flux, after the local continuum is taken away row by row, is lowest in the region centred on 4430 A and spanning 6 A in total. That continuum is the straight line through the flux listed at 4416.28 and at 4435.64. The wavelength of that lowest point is 4427.48 A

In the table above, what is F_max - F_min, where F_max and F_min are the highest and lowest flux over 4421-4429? 6.4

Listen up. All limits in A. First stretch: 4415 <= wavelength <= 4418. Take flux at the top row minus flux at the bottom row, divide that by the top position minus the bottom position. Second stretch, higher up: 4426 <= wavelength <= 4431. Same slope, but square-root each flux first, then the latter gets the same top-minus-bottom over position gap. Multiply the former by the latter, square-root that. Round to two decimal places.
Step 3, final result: 0.41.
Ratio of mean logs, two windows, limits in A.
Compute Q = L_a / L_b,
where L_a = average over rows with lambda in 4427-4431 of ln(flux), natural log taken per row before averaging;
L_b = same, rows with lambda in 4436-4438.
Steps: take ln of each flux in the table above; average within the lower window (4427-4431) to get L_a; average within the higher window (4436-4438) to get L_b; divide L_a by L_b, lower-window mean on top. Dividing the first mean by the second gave 1.00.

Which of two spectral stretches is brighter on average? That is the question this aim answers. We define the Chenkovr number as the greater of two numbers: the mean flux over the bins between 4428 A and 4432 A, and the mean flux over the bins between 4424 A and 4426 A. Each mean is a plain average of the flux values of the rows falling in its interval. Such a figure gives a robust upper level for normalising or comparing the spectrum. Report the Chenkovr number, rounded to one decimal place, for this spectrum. 56.4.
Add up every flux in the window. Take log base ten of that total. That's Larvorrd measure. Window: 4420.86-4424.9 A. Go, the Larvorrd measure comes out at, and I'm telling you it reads 2.34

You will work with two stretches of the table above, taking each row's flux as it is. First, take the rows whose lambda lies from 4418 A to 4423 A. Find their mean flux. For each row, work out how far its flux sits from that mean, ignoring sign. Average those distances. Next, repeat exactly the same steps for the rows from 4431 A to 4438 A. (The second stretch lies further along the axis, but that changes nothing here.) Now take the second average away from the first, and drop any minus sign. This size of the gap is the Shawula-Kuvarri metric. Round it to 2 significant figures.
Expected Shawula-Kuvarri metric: 1.7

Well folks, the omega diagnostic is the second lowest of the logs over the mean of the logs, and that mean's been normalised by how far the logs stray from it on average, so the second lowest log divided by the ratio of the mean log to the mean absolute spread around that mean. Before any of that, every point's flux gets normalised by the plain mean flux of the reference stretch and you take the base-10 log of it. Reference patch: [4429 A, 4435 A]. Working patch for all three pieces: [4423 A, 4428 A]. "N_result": 0.007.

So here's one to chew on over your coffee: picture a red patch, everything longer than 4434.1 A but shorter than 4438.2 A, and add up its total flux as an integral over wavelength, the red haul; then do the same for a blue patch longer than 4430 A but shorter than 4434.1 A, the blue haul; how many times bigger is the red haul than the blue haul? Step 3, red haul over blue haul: 0.99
